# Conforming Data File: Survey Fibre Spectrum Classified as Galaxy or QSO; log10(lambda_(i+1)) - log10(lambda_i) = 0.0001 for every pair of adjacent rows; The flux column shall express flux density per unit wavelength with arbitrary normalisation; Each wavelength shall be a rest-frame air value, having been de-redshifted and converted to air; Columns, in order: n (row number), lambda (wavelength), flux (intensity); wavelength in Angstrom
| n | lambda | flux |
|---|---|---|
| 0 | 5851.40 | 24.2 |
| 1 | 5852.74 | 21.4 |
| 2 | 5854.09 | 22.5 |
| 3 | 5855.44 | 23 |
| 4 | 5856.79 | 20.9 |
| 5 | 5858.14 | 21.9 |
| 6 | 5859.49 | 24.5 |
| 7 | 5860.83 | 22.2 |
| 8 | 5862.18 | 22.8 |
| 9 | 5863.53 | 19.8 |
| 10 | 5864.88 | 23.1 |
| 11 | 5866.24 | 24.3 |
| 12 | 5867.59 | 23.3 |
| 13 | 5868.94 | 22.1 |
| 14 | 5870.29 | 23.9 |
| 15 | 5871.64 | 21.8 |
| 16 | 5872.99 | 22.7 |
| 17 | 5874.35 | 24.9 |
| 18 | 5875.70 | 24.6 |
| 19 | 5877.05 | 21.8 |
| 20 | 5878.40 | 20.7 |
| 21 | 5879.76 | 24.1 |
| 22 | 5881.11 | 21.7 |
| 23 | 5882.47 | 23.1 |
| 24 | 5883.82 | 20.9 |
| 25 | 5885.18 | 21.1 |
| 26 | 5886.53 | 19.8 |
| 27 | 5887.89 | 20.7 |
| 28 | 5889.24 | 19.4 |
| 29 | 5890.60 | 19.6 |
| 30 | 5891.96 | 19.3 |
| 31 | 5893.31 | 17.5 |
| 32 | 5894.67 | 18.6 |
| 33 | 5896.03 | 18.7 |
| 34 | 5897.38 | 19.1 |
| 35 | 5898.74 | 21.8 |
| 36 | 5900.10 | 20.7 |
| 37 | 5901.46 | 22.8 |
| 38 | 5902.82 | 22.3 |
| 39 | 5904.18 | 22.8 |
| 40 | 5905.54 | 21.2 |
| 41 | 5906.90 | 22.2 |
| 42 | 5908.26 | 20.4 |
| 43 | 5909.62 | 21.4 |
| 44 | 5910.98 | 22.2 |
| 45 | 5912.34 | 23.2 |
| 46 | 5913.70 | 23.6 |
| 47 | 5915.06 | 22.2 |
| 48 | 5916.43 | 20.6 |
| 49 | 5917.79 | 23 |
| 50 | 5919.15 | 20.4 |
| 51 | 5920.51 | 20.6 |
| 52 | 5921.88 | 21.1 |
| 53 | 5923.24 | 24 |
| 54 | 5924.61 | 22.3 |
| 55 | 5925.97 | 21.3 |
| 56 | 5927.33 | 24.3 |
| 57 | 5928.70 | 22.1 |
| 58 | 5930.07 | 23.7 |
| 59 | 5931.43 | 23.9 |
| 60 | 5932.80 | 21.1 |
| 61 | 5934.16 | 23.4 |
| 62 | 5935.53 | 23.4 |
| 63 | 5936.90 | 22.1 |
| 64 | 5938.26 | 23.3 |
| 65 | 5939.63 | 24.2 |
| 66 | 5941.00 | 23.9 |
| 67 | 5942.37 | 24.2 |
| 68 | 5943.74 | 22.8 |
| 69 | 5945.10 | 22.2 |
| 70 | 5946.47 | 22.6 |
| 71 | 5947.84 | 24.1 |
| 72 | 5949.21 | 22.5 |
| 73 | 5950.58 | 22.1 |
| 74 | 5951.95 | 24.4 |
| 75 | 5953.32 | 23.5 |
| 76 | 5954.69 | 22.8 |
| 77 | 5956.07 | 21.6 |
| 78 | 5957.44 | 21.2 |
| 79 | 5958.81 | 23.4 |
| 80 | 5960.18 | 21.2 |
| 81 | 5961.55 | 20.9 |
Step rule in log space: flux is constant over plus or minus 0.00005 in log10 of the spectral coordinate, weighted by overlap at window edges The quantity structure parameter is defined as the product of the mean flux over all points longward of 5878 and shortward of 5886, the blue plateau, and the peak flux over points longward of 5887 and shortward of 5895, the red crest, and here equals 454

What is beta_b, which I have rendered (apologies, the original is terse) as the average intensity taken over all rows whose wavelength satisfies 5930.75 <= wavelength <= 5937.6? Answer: 22.8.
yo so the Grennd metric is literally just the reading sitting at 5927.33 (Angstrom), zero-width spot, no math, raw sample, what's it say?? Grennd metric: 24.3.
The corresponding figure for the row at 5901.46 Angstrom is 22.8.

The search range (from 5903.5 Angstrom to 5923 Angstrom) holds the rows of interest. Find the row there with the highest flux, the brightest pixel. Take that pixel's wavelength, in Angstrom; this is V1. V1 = 5913.70 Angstrom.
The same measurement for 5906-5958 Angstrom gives 5951.95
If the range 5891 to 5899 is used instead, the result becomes 5898.74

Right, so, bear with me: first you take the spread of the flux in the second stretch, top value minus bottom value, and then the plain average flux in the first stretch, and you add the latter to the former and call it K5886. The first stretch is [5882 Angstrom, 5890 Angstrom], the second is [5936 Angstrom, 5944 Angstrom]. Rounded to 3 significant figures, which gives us 22.9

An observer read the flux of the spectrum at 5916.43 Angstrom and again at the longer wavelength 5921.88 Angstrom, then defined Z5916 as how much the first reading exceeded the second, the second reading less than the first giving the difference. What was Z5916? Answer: -0.5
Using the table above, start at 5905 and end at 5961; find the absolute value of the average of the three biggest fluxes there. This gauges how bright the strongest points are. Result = 24.3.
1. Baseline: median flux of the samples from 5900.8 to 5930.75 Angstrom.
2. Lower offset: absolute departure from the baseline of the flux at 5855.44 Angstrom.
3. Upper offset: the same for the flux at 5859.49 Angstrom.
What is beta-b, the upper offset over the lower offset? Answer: 2.9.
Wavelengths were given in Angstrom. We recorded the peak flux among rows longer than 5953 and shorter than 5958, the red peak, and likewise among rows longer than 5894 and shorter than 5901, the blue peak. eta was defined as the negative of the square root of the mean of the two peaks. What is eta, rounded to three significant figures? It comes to -4.76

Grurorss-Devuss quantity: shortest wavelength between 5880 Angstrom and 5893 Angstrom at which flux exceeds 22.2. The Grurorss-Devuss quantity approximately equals 5882.47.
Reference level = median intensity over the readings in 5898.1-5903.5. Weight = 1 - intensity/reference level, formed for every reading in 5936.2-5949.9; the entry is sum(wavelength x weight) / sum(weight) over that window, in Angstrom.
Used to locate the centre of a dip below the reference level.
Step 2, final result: 5942.7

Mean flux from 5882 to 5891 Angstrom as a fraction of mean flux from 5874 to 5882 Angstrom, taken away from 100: 99.1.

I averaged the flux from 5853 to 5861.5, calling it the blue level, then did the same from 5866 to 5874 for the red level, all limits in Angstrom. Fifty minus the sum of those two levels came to 4.5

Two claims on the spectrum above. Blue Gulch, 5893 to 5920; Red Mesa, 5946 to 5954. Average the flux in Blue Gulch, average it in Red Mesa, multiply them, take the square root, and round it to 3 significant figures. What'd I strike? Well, 22.2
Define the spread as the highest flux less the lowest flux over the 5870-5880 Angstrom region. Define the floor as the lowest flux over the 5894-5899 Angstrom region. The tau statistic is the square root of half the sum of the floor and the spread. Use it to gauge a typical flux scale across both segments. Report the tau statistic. 3.38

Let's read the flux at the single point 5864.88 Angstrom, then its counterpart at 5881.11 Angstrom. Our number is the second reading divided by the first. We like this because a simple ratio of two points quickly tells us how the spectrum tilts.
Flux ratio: 0.94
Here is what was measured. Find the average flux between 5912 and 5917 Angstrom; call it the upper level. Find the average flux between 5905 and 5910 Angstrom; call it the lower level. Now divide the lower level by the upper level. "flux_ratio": 0.95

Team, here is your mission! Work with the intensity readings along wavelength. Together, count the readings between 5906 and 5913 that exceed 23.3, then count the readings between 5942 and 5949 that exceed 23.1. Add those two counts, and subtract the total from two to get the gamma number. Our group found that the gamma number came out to 0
